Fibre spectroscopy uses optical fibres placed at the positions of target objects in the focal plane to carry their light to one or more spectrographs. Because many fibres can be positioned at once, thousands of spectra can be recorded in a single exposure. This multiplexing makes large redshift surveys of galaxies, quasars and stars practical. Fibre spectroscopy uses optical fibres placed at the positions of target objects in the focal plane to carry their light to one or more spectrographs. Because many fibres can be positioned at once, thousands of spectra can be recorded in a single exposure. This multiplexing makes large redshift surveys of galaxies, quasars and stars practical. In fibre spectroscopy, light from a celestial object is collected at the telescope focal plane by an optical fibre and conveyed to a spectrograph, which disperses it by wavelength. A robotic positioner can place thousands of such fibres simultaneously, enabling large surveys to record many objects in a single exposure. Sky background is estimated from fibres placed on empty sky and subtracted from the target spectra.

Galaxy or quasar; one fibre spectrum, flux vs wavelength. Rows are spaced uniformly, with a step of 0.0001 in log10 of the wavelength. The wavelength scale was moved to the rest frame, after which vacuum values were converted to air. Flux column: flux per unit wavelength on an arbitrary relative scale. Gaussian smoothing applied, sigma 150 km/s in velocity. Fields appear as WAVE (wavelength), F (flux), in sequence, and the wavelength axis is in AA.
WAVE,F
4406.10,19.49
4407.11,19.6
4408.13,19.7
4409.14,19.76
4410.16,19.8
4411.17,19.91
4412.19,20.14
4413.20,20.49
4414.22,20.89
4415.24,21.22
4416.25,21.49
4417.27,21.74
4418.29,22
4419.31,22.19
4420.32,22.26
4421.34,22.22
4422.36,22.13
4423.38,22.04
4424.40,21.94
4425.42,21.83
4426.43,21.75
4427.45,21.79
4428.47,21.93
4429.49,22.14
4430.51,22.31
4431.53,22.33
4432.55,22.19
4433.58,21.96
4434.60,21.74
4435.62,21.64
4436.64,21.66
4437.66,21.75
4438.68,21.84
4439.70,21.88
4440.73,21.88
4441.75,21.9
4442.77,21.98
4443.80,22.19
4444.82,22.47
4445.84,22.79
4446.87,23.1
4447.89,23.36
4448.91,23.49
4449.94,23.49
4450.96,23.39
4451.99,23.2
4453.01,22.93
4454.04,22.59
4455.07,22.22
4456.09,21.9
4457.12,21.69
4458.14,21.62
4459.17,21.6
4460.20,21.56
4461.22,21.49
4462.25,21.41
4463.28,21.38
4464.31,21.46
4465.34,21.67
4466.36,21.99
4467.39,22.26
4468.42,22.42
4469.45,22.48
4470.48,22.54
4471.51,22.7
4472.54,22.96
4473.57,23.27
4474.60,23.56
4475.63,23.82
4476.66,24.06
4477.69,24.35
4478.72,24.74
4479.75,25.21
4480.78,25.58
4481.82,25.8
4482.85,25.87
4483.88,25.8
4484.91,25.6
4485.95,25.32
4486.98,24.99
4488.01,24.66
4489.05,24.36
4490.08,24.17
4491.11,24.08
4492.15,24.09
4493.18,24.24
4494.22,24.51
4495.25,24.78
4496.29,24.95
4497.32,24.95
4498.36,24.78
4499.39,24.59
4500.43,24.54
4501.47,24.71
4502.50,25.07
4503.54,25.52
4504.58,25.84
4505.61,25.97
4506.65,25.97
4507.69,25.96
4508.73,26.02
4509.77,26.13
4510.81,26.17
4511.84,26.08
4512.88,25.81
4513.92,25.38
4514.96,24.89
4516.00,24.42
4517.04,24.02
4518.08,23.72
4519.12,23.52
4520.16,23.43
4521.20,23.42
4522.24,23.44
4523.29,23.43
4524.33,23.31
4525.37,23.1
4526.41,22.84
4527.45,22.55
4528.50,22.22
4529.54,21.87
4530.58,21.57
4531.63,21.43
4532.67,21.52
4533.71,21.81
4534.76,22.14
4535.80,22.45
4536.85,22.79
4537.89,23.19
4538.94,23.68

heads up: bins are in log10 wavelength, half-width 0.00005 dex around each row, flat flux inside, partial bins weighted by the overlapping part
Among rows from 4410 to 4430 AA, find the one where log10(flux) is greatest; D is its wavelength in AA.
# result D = 4420.32 AA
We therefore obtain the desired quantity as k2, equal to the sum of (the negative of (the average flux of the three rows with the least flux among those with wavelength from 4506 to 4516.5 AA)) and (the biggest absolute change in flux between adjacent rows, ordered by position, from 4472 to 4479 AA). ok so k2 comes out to -24.5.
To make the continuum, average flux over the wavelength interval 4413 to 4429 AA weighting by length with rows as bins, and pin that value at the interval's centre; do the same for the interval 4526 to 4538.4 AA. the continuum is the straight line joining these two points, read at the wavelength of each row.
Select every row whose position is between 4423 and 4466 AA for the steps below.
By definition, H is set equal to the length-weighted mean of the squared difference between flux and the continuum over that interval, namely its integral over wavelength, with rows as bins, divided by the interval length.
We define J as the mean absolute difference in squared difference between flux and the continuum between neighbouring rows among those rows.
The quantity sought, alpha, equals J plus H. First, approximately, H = 0.4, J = 0.2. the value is 0.6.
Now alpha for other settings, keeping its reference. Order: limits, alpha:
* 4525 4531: 0.6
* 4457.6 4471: 0.2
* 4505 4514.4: 15.7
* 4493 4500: 8.0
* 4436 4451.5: 1.1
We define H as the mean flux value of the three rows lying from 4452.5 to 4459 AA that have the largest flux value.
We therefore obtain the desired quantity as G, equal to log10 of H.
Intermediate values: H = 22.6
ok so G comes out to 1.35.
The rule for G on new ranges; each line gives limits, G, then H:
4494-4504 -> 1.40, 25.2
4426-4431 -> 1.34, 22.1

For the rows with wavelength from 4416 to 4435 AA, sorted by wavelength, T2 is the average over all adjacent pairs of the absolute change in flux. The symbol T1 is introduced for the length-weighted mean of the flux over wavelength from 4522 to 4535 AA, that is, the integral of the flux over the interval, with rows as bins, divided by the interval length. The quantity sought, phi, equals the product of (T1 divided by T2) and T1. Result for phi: 3677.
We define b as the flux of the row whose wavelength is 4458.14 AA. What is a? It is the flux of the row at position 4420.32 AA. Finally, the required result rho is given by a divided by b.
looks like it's 1.03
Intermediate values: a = 22.26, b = 21.62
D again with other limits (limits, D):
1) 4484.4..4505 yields 4504.58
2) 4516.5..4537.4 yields 4517.04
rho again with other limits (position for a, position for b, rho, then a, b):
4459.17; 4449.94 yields 0.92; 21.6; 23.49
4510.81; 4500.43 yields 1.07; 26.17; 24.54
